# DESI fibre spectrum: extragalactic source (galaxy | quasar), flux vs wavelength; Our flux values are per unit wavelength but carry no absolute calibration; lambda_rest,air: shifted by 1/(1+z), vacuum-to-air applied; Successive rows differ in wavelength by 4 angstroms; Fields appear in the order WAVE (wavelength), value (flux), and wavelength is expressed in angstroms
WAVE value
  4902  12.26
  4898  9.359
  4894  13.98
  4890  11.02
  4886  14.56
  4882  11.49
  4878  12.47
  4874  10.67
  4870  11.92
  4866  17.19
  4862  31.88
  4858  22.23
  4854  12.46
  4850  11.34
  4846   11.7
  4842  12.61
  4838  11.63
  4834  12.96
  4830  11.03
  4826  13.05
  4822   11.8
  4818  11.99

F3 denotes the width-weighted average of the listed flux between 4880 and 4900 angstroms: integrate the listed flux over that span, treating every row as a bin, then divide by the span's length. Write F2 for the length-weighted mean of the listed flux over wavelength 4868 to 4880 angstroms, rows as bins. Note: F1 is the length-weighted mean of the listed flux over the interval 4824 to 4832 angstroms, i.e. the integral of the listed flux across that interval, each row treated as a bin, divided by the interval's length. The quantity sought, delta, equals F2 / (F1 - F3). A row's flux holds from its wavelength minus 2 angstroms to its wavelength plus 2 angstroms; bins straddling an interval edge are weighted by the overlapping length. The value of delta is -280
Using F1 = 12.0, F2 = 11.7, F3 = 12.1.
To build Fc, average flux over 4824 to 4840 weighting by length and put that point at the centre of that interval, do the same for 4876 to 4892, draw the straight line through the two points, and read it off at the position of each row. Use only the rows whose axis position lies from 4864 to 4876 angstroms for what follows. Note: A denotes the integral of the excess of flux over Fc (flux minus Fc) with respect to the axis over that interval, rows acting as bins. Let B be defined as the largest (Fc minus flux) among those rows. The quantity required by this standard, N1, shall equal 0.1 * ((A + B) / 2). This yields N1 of 0.6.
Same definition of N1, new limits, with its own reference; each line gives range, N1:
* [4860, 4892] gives 4.6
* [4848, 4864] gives 5.8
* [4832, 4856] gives -0.1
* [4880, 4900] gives -0.2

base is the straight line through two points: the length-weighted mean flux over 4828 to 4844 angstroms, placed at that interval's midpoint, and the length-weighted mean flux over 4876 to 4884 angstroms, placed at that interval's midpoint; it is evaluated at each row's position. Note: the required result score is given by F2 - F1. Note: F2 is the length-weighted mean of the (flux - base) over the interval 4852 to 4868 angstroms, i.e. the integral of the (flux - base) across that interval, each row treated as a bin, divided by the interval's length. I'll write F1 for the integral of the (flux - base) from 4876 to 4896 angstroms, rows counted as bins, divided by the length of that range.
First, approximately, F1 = 0.7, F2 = 8.9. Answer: 8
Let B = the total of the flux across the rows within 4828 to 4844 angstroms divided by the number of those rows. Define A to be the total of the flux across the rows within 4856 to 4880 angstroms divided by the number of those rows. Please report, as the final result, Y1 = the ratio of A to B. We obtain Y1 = 1.5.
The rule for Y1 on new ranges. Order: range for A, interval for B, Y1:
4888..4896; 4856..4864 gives 0.5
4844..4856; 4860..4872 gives 0.6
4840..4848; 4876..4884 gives 1.0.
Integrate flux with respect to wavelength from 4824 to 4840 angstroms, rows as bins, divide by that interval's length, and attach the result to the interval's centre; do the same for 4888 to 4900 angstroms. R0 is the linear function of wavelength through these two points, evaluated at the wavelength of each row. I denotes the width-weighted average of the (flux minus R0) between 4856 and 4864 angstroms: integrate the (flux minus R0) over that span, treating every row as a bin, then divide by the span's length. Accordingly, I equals 15.2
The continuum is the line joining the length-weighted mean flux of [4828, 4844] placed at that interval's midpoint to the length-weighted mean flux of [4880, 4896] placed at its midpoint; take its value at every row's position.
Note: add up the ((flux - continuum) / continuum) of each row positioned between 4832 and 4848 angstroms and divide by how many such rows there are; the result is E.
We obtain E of 0.01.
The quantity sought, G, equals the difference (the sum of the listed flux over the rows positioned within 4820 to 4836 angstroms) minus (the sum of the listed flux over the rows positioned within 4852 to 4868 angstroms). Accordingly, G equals -35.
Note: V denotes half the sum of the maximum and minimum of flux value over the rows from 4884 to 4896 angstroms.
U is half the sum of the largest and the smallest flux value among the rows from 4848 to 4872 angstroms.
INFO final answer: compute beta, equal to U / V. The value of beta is 1.69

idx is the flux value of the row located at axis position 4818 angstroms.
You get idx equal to 11.99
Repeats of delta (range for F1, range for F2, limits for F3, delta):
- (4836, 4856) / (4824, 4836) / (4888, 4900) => 25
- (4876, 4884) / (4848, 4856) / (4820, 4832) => 595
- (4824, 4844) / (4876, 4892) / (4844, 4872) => -3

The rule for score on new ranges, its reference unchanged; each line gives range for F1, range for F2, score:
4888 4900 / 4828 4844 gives 1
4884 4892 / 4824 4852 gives -1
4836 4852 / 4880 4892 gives 1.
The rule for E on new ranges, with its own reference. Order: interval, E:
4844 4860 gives 0.17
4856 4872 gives 0.67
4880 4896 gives 0.00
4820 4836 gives 0.02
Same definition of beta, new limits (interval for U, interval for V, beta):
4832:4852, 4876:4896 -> 0.95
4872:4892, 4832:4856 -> 1.04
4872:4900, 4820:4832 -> 0.99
